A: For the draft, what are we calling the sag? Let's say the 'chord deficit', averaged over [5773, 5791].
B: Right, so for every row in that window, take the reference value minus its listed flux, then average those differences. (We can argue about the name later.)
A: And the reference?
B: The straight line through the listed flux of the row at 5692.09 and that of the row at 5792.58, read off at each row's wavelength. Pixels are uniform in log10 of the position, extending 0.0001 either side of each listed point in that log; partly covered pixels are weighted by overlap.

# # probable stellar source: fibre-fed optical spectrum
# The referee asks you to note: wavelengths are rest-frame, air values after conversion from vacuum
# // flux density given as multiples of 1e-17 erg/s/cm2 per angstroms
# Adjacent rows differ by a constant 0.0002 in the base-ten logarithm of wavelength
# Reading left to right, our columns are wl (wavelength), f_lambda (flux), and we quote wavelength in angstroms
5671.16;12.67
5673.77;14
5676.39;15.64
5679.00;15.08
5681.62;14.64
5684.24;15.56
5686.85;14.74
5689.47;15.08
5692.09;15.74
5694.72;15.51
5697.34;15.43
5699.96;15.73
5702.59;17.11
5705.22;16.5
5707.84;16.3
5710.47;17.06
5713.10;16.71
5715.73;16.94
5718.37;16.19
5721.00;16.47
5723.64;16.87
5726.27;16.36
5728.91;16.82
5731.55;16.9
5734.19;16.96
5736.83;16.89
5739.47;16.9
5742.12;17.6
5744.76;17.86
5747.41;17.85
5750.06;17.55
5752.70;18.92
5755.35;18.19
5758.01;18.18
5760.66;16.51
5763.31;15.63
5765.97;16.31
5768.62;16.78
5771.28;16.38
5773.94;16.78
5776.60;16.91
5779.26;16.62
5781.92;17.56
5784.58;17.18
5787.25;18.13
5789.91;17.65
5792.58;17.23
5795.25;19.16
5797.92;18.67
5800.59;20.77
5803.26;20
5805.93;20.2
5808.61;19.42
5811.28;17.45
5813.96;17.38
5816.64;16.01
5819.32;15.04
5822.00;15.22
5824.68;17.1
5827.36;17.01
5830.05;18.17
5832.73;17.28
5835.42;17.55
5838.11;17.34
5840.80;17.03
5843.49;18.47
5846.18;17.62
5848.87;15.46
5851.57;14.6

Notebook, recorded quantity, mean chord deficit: -0.19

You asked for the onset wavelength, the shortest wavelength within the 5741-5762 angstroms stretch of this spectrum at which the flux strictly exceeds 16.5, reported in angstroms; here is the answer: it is 5742.12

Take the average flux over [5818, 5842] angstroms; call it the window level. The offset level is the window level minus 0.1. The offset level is 16.8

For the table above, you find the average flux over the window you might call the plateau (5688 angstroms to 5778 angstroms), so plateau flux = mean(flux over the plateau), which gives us 16.8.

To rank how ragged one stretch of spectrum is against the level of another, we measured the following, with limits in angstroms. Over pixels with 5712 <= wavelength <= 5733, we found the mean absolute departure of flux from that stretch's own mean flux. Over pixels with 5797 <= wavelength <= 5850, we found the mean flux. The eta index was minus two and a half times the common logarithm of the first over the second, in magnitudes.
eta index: 4.68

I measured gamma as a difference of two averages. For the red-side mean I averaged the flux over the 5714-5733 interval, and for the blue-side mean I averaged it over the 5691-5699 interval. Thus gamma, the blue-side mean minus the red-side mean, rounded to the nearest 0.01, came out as -1.09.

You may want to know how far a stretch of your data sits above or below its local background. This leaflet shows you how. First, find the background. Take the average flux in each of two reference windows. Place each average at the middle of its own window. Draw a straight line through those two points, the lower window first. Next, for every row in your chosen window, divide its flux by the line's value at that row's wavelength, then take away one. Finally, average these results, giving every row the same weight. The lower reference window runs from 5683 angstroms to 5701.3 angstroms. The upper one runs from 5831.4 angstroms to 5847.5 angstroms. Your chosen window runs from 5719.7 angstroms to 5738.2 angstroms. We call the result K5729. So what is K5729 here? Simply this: 0.05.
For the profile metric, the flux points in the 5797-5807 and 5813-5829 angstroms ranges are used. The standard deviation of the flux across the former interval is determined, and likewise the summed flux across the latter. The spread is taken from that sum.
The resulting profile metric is 97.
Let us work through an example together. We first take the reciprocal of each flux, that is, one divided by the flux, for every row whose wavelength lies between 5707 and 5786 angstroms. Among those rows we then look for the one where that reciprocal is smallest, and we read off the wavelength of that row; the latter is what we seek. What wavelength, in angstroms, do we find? 5752.70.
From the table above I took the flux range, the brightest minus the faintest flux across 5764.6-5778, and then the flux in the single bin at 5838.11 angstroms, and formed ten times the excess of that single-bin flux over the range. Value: 167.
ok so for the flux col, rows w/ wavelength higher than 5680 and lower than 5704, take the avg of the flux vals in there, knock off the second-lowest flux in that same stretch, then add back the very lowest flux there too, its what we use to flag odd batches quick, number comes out 15.4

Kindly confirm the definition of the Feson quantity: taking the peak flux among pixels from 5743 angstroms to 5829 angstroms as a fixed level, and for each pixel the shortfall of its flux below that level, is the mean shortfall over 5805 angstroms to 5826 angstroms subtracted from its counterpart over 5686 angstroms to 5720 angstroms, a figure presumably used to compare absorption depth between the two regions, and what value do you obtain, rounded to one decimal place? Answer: 1.1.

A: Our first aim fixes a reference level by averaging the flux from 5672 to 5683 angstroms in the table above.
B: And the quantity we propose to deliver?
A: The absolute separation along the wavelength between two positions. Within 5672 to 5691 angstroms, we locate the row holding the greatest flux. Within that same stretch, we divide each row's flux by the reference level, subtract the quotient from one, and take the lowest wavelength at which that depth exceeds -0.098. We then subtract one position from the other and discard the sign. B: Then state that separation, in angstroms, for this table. 2.6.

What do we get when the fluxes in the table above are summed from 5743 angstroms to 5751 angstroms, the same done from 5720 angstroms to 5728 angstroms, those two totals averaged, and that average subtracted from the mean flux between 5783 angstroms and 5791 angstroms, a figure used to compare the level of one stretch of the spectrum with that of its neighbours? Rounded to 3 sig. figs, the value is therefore -33.8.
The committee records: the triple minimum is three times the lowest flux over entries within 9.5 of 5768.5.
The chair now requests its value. 47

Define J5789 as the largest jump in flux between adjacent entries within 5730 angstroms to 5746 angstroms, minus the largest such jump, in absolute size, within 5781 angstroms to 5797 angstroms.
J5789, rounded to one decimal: -1.2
